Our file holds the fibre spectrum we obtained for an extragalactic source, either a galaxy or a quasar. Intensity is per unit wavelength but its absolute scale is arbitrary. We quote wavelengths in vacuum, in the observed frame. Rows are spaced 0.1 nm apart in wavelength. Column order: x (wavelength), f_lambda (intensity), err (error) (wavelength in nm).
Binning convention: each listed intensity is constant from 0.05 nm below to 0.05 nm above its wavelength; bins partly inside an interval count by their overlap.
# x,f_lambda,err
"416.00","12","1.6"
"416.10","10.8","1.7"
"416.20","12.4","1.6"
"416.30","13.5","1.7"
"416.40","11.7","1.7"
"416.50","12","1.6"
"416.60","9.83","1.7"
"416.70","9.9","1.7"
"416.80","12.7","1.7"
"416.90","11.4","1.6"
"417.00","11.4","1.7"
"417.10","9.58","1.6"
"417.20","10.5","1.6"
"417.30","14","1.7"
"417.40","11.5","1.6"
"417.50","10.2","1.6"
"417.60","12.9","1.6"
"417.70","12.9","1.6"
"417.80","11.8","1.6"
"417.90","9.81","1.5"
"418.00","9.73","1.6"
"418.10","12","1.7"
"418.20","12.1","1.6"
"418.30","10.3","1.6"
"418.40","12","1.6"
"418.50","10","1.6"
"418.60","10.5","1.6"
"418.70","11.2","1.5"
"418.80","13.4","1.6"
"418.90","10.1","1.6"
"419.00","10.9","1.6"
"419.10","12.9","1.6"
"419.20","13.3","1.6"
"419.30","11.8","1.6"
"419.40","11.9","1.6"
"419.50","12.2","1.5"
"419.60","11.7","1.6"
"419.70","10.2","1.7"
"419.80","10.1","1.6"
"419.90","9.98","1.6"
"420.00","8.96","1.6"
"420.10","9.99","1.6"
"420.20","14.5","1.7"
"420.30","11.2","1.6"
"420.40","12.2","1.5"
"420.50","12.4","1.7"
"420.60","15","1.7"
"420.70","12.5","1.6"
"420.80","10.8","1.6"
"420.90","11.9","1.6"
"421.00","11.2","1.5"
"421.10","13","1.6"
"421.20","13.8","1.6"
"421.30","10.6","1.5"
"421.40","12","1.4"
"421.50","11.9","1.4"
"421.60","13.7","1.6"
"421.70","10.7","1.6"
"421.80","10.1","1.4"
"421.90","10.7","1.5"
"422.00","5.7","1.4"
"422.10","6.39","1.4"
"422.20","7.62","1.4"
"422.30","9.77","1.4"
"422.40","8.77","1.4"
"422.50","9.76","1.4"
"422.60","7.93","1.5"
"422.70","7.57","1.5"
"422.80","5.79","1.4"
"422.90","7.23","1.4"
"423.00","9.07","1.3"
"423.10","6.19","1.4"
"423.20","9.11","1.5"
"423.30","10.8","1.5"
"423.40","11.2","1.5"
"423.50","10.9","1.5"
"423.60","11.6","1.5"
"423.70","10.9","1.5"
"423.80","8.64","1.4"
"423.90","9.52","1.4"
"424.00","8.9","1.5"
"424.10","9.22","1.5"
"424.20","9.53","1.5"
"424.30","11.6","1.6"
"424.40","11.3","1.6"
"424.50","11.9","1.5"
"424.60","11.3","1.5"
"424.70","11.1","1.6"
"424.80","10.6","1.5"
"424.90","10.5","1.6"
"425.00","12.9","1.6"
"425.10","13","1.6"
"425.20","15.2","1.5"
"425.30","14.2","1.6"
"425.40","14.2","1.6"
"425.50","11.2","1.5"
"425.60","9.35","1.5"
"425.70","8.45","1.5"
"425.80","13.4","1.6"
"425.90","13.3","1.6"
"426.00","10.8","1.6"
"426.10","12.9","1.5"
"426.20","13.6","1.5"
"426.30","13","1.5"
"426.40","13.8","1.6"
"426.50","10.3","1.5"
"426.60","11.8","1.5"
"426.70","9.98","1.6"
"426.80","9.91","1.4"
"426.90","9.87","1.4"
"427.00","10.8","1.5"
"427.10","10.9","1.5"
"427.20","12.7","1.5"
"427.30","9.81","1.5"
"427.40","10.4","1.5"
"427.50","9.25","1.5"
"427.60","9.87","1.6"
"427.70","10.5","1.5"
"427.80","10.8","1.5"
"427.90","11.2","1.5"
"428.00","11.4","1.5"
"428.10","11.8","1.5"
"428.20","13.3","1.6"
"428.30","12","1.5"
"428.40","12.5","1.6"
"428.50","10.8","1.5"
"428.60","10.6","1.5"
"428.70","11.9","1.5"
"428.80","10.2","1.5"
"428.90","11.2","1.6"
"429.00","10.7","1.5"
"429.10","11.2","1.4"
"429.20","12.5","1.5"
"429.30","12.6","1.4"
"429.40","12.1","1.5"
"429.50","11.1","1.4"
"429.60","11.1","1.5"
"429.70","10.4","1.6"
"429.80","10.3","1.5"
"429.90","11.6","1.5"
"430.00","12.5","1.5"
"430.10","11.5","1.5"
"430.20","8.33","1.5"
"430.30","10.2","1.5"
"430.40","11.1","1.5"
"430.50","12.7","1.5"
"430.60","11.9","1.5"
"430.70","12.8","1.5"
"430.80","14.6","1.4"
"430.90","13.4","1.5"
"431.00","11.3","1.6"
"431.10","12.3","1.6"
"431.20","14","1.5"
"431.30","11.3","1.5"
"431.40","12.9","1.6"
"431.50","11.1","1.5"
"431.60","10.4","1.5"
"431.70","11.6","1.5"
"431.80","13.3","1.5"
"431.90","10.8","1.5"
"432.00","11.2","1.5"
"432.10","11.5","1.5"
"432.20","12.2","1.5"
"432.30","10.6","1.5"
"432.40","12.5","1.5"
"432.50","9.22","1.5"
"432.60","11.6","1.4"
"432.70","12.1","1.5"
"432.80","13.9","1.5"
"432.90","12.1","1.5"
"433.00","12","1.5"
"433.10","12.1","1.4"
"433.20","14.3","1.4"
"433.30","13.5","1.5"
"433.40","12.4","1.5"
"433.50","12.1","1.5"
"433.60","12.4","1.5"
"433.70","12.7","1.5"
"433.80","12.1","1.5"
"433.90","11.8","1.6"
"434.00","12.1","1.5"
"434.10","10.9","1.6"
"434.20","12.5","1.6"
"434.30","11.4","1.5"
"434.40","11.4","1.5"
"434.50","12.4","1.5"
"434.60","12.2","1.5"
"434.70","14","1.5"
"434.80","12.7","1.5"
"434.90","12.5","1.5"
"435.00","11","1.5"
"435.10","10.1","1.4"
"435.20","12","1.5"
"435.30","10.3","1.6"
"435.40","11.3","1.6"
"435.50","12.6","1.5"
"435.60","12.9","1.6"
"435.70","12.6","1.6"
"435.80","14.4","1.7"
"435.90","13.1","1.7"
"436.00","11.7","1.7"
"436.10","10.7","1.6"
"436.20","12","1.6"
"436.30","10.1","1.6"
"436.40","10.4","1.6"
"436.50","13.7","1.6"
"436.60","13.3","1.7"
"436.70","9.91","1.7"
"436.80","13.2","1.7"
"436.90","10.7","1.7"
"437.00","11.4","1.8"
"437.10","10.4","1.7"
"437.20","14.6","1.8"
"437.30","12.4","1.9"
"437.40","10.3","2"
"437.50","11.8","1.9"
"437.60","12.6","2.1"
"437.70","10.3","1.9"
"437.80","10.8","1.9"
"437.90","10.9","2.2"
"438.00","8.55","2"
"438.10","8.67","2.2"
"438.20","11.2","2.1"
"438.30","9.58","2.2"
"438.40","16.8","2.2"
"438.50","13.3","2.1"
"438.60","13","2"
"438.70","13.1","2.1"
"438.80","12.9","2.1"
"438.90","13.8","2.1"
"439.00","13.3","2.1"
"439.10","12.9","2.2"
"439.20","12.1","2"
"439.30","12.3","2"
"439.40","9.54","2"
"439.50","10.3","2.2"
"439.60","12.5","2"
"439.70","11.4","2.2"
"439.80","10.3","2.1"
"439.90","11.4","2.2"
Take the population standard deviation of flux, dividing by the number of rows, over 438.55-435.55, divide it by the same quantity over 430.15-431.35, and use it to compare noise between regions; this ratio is 1.1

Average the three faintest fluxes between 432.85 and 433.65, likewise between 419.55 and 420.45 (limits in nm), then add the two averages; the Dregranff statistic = 21.7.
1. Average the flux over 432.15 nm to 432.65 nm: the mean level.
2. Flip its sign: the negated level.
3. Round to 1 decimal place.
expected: -11.2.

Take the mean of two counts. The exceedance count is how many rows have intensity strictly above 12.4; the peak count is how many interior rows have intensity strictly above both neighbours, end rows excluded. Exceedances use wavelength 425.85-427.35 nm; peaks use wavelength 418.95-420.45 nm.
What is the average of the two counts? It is 4.5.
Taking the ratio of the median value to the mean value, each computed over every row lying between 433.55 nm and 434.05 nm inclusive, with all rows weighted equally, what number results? 0.99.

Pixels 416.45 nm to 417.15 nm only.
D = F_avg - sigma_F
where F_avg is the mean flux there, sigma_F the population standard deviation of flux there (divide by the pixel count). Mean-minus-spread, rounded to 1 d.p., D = 9.9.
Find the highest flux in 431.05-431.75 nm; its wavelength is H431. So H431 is 431.20 nm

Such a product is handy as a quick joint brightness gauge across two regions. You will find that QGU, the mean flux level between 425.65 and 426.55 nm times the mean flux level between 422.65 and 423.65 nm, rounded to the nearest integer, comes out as 109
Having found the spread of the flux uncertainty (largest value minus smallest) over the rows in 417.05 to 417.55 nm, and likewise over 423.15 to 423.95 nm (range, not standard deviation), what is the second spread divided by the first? 1.0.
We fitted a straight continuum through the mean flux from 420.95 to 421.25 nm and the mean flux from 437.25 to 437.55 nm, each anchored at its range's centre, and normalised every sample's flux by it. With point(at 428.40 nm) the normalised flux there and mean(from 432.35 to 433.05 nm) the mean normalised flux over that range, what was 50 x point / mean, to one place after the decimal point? 51.1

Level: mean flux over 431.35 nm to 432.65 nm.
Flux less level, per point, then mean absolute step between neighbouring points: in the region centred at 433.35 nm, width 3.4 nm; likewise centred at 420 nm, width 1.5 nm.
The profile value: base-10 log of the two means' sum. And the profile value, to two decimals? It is 0.38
